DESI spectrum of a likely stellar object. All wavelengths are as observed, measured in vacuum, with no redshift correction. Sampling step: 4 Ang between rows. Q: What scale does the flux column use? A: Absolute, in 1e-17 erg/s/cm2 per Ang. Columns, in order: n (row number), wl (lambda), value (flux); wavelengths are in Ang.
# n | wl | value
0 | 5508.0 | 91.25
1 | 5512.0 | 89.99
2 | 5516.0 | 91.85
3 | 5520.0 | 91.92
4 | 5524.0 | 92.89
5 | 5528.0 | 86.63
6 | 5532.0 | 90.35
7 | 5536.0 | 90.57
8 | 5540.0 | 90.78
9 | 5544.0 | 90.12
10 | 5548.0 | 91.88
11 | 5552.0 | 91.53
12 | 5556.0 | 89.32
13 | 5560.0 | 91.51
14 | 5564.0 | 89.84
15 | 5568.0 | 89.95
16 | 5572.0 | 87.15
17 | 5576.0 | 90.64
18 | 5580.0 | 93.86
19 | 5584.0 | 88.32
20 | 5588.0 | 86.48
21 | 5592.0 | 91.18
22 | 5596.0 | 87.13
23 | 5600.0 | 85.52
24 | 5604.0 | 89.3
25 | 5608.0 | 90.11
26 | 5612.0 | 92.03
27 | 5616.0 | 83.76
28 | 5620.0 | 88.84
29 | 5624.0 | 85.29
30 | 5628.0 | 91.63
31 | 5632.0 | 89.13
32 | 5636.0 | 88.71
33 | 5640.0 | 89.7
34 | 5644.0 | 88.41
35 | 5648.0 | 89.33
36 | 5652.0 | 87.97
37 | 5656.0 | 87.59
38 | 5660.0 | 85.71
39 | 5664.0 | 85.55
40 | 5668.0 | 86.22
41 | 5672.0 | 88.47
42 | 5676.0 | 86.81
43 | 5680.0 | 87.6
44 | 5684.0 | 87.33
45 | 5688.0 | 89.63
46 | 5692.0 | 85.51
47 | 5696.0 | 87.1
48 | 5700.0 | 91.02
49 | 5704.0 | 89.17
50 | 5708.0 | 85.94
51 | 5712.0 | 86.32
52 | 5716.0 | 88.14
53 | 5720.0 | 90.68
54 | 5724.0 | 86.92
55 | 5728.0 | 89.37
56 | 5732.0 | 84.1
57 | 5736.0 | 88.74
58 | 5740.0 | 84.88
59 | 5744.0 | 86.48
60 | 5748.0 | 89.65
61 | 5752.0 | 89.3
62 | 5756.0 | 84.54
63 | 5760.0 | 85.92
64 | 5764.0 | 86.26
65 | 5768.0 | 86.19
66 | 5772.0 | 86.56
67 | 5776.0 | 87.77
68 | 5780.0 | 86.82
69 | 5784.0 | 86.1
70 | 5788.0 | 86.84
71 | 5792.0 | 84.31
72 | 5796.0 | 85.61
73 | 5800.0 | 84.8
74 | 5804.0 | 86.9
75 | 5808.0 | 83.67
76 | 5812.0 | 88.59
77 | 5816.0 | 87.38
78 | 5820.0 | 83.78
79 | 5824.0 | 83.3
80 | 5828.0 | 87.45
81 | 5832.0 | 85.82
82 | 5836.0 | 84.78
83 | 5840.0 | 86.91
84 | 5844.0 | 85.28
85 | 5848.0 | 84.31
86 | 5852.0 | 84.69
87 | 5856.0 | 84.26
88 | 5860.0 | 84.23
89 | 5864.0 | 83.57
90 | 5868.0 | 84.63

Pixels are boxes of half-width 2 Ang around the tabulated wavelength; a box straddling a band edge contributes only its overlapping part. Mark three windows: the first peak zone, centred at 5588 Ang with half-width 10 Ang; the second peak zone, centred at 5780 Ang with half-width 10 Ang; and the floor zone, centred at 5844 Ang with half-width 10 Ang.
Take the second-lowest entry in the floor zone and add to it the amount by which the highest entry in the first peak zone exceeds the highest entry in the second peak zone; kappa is 91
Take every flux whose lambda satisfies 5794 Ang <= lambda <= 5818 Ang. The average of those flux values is 86.2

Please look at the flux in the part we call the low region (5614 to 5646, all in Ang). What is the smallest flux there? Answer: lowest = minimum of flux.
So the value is 83.76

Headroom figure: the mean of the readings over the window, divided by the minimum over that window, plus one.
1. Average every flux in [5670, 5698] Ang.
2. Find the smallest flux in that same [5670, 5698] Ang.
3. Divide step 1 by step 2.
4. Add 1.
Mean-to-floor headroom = 2.02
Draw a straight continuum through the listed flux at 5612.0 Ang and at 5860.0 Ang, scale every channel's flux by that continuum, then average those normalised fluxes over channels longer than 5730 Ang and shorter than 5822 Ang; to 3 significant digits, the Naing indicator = 0.994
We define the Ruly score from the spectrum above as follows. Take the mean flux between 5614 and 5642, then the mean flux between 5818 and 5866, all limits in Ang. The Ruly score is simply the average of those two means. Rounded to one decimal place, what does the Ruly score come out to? 86.5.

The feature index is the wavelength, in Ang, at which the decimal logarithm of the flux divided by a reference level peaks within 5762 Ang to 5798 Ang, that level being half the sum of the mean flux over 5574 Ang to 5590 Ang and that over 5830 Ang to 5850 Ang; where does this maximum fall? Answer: 5776.0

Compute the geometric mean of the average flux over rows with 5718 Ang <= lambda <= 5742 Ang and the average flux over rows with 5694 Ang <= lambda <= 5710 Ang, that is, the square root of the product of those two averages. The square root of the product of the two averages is 87.9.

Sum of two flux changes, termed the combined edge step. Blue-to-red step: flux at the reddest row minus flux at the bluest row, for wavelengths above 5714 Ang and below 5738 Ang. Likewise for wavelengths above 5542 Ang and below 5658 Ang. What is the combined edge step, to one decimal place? -1.9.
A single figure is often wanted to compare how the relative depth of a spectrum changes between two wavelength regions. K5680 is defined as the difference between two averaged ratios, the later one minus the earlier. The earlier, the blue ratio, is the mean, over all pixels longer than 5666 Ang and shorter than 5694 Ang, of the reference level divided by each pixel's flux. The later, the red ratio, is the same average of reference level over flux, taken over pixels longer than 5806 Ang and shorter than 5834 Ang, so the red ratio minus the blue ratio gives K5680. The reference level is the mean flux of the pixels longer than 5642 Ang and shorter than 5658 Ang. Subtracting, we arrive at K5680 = 0.02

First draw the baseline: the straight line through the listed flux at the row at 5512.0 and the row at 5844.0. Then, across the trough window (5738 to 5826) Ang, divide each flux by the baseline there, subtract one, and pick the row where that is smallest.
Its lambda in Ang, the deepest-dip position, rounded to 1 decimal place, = 5824.0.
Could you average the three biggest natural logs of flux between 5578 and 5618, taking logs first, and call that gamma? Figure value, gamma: 4.53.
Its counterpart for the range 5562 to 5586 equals 4.52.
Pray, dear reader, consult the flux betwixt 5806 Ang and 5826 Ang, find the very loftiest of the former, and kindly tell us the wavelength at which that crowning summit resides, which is 5812.0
